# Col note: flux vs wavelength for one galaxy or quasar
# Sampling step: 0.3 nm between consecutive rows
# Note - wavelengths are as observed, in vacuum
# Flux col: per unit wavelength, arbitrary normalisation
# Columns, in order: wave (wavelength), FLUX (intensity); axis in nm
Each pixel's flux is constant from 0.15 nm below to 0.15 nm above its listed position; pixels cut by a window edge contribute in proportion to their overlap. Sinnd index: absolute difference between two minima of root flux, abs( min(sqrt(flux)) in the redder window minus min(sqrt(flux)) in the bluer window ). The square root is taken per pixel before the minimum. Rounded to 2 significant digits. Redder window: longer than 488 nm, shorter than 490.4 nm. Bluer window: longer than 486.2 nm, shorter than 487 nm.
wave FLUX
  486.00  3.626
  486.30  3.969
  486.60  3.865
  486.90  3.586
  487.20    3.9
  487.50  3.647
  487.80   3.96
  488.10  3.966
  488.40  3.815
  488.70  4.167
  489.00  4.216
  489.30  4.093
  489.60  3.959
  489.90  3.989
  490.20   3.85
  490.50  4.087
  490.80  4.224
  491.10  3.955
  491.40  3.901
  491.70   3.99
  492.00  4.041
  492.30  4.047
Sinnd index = 0.060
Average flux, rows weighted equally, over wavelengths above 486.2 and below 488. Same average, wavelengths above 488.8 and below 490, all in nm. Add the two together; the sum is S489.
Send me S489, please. 7.89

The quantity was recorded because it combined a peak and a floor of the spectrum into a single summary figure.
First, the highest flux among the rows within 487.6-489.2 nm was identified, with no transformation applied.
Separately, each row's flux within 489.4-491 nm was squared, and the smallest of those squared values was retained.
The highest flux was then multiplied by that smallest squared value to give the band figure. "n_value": 62.5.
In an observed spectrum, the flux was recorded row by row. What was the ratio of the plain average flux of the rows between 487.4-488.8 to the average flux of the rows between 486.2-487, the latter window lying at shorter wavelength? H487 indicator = 1.03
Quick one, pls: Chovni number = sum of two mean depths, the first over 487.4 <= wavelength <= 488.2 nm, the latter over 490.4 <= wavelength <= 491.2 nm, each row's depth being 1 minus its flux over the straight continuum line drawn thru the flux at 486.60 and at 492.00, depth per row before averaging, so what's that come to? -0.01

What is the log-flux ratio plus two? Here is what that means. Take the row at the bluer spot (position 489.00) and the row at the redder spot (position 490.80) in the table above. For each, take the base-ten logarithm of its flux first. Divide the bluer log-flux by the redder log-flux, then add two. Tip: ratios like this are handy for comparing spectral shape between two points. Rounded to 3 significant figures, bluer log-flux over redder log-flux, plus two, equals 3.00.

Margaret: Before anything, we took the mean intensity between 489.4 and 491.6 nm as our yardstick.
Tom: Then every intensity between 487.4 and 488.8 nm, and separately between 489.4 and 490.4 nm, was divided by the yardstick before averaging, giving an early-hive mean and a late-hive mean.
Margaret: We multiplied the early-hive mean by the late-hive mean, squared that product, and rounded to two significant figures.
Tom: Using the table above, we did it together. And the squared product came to 0.93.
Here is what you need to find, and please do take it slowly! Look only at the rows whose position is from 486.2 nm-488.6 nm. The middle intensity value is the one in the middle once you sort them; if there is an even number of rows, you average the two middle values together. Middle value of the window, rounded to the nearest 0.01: 3.88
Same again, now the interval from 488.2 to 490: 4.04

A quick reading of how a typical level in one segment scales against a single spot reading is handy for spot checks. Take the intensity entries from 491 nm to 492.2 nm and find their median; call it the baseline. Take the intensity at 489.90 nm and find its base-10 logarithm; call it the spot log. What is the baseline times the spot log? 2.39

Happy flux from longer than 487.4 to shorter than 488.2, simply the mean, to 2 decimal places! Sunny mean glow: 3.86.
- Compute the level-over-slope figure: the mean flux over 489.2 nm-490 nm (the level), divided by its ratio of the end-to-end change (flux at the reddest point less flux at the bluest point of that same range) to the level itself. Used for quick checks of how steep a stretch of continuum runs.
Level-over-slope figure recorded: -155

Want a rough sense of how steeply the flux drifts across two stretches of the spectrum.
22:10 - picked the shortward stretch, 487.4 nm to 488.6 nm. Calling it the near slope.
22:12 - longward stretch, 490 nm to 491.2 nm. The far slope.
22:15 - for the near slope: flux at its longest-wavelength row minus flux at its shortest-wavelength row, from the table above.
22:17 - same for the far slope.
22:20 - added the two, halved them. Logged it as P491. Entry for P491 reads 0.14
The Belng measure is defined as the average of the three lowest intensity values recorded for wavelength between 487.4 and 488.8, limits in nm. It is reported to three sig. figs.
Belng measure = 3.81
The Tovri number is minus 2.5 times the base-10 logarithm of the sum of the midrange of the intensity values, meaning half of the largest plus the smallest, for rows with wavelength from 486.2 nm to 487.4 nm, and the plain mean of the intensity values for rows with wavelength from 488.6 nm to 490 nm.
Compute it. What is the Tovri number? -2.24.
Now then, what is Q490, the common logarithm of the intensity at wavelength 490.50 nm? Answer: 0.611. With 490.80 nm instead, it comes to 0.626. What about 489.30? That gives 0.612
